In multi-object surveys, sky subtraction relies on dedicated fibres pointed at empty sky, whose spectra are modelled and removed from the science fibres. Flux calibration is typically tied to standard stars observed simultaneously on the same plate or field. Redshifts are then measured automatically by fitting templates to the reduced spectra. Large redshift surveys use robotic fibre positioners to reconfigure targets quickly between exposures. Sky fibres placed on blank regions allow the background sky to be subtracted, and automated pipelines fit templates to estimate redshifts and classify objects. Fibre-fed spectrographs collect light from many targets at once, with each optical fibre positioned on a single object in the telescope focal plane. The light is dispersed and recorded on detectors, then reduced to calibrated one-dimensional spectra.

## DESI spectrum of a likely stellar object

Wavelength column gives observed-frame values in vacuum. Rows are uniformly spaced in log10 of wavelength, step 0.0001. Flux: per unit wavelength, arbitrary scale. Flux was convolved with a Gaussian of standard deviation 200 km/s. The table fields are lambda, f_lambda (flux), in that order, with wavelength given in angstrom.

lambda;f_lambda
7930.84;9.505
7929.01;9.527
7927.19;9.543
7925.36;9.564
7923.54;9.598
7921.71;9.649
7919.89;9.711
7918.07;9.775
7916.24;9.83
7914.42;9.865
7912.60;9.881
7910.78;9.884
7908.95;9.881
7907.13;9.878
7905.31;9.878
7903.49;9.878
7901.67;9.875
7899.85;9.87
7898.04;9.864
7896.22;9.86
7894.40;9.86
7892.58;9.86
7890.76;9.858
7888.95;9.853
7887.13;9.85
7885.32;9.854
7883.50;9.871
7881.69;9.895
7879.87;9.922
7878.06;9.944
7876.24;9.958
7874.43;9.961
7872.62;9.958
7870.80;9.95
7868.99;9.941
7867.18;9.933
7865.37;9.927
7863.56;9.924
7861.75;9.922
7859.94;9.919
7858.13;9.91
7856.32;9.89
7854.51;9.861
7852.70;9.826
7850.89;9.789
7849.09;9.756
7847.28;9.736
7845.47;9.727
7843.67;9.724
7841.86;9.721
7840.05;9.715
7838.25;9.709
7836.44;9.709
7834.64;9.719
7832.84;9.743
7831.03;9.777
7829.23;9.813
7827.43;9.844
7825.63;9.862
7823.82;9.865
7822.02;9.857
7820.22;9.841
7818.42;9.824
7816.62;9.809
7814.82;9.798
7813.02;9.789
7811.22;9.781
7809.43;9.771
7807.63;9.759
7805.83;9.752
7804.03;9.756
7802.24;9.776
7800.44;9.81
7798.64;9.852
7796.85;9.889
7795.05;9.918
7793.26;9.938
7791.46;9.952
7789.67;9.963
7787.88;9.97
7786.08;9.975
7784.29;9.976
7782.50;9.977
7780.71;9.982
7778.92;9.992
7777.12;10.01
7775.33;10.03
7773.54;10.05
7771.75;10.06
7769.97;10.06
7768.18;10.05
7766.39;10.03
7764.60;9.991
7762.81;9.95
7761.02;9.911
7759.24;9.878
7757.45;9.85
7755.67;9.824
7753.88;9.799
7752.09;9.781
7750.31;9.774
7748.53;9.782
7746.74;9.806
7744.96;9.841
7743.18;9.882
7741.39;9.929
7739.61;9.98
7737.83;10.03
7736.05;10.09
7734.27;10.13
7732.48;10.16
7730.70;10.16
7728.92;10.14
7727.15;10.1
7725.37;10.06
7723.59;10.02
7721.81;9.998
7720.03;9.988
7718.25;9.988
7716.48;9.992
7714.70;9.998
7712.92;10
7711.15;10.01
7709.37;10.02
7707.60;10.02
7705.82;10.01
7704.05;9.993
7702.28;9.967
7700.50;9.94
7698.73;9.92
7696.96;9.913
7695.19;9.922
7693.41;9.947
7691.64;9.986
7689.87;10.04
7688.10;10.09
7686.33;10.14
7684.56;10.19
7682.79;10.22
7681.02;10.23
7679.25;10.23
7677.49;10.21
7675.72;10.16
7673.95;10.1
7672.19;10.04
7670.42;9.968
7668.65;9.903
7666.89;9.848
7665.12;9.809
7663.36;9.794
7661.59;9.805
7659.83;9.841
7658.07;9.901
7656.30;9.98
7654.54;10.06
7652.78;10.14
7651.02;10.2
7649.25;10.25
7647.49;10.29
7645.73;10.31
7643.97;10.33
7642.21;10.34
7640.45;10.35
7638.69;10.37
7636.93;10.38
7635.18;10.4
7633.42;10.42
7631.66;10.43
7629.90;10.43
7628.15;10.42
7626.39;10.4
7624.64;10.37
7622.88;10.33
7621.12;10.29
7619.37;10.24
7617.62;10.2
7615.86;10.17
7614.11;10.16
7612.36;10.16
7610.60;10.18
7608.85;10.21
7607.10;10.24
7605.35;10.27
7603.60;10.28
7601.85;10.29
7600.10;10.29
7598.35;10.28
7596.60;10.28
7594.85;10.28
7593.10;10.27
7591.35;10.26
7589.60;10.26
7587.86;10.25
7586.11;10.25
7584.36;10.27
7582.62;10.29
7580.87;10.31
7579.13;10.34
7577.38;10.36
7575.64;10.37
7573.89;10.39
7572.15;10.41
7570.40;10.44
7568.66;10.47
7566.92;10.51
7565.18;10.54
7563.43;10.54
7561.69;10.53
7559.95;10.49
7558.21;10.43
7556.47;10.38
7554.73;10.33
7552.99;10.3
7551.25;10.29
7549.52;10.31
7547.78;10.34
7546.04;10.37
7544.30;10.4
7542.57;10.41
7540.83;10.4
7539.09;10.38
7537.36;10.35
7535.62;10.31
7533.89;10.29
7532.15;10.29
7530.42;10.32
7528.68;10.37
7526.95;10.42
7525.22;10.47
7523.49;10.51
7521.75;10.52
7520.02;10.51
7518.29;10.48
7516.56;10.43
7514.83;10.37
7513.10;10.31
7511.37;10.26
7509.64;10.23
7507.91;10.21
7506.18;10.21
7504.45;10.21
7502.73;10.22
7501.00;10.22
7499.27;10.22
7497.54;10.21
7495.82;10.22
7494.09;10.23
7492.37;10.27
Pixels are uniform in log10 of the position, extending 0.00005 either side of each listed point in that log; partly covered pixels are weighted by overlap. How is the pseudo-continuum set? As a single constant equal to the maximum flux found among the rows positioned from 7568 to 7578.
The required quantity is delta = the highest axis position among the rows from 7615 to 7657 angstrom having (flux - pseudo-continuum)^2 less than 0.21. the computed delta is 7654.54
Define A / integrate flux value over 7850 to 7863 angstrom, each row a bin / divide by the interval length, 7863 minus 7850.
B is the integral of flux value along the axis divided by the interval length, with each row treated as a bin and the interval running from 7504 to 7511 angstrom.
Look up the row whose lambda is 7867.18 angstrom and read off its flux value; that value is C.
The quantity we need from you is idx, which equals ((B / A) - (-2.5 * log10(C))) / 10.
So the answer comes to 0.353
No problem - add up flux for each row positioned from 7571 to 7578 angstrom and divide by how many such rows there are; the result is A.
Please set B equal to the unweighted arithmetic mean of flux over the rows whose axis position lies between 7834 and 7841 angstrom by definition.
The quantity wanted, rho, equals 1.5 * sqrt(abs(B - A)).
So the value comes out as 1.23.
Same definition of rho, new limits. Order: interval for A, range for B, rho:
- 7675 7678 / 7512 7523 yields 0.75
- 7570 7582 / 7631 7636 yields 0.31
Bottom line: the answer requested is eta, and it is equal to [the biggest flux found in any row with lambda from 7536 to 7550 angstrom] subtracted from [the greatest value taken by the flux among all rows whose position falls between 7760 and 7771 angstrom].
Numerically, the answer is -0.35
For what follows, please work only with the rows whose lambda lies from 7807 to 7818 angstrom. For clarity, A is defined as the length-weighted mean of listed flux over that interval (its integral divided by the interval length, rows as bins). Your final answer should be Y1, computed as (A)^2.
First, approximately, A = 9.79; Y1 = 96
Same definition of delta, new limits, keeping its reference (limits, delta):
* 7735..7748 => 7737.83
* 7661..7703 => 7689.87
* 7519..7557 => 7556.47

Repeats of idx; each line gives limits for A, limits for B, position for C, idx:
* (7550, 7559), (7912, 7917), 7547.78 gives 0.349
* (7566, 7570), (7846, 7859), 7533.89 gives 0.347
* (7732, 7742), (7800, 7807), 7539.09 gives 0.351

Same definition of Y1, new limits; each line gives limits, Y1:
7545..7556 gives 107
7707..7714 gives 100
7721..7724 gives 100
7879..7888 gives 98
